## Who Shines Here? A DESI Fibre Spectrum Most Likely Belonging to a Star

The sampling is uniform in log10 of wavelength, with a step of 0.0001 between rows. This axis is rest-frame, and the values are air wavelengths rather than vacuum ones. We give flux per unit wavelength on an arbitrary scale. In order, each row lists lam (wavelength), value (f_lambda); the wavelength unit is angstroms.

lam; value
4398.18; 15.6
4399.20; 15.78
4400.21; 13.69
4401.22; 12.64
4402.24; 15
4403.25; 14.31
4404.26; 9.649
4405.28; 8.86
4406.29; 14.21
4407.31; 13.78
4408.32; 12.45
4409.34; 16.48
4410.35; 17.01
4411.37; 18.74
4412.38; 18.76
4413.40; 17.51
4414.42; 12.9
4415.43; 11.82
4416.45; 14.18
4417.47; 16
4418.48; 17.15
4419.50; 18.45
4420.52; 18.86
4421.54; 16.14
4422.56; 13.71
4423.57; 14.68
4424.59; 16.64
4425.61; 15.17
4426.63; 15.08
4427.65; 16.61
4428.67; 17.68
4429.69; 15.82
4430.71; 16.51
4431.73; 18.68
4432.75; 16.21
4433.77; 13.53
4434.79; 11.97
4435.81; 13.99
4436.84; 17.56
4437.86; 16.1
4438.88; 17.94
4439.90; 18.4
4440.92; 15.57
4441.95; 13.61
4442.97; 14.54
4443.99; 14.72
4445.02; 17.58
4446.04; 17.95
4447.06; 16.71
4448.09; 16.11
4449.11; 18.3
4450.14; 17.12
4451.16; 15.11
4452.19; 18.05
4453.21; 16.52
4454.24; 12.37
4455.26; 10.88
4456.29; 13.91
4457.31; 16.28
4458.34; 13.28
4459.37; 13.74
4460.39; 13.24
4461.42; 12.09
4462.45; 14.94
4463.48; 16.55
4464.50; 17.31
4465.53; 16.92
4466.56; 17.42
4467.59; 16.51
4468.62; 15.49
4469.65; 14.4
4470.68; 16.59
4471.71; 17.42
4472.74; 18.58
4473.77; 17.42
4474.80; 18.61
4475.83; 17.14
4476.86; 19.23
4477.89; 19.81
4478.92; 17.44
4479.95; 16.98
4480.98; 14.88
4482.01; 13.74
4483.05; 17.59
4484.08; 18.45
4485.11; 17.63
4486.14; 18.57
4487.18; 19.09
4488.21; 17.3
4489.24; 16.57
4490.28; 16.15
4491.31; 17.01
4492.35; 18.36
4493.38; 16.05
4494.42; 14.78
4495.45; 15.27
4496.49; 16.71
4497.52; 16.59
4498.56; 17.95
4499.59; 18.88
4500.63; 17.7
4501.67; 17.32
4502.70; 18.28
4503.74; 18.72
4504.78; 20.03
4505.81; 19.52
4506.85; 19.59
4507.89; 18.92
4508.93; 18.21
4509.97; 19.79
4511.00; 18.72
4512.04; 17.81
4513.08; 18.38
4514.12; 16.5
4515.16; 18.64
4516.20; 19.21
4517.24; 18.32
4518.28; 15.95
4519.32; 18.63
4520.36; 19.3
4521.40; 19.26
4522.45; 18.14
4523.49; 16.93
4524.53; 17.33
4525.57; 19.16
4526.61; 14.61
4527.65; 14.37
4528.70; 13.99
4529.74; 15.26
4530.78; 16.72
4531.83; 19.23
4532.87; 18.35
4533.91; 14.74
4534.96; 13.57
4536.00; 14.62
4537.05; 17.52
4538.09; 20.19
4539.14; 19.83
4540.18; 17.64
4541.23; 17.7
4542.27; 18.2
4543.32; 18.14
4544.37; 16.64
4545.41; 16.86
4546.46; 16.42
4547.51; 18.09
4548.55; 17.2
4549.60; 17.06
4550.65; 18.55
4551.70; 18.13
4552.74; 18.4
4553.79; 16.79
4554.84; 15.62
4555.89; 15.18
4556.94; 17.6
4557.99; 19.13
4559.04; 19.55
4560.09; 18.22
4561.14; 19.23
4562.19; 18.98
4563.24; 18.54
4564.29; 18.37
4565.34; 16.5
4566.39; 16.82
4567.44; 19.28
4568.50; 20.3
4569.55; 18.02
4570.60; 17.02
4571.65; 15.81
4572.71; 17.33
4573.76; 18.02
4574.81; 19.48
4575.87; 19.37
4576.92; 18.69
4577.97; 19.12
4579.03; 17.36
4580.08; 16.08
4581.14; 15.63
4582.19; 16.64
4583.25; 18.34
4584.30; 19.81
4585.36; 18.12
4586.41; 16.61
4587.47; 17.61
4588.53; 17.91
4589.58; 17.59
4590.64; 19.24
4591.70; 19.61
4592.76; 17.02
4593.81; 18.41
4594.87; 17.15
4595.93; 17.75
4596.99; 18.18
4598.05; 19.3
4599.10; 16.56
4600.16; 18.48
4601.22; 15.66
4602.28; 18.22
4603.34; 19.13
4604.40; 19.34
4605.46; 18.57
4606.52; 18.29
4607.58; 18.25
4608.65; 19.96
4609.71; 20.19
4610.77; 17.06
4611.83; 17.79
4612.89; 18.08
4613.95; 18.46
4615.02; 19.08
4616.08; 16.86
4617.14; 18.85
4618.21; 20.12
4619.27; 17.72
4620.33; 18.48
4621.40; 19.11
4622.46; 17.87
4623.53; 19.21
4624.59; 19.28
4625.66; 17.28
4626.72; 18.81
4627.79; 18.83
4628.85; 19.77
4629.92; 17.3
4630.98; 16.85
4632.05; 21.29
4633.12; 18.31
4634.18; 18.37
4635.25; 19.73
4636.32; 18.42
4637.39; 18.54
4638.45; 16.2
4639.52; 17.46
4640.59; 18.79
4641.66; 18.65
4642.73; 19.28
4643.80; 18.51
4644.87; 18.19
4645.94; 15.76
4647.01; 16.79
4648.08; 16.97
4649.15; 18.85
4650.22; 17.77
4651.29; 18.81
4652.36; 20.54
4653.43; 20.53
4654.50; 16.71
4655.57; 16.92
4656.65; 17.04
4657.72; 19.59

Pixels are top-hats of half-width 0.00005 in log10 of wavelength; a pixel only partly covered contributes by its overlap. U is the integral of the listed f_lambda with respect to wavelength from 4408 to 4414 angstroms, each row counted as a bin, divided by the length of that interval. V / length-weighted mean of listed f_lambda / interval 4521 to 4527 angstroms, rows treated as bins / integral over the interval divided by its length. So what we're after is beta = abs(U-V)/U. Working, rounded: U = 16.9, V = 17.6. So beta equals 0.042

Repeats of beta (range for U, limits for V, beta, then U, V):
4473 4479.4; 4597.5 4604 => 0.020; 18.3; 17.9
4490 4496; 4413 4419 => 0.085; 16.3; 14.9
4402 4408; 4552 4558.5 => 0.369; 12.5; 17.2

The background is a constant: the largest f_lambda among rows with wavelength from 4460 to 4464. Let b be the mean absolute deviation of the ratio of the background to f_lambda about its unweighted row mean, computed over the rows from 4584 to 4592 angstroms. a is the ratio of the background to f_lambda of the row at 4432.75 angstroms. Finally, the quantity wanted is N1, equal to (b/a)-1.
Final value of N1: -0.956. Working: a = 1.02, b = 0.045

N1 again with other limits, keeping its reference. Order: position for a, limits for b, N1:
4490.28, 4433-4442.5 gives -0.865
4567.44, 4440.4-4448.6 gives -0.904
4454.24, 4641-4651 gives -0.963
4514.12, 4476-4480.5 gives -0.943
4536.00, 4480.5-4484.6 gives -0.894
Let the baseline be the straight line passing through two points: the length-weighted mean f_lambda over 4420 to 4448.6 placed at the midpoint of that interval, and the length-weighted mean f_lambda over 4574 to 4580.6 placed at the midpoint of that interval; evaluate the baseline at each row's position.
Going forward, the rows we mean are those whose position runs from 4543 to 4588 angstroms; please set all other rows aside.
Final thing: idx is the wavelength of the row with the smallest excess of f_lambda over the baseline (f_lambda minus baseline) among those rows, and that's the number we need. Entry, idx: 4555.89 angstroms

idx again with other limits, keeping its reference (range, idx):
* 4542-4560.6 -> 4555.89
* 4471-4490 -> 4482.01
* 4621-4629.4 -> 4625.66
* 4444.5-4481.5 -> 4455.26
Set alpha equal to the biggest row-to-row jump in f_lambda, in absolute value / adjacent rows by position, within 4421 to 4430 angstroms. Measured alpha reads 2.4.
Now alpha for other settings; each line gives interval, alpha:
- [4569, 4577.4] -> 1.5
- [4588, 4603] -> 2.8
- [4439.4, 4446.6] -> 2.9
